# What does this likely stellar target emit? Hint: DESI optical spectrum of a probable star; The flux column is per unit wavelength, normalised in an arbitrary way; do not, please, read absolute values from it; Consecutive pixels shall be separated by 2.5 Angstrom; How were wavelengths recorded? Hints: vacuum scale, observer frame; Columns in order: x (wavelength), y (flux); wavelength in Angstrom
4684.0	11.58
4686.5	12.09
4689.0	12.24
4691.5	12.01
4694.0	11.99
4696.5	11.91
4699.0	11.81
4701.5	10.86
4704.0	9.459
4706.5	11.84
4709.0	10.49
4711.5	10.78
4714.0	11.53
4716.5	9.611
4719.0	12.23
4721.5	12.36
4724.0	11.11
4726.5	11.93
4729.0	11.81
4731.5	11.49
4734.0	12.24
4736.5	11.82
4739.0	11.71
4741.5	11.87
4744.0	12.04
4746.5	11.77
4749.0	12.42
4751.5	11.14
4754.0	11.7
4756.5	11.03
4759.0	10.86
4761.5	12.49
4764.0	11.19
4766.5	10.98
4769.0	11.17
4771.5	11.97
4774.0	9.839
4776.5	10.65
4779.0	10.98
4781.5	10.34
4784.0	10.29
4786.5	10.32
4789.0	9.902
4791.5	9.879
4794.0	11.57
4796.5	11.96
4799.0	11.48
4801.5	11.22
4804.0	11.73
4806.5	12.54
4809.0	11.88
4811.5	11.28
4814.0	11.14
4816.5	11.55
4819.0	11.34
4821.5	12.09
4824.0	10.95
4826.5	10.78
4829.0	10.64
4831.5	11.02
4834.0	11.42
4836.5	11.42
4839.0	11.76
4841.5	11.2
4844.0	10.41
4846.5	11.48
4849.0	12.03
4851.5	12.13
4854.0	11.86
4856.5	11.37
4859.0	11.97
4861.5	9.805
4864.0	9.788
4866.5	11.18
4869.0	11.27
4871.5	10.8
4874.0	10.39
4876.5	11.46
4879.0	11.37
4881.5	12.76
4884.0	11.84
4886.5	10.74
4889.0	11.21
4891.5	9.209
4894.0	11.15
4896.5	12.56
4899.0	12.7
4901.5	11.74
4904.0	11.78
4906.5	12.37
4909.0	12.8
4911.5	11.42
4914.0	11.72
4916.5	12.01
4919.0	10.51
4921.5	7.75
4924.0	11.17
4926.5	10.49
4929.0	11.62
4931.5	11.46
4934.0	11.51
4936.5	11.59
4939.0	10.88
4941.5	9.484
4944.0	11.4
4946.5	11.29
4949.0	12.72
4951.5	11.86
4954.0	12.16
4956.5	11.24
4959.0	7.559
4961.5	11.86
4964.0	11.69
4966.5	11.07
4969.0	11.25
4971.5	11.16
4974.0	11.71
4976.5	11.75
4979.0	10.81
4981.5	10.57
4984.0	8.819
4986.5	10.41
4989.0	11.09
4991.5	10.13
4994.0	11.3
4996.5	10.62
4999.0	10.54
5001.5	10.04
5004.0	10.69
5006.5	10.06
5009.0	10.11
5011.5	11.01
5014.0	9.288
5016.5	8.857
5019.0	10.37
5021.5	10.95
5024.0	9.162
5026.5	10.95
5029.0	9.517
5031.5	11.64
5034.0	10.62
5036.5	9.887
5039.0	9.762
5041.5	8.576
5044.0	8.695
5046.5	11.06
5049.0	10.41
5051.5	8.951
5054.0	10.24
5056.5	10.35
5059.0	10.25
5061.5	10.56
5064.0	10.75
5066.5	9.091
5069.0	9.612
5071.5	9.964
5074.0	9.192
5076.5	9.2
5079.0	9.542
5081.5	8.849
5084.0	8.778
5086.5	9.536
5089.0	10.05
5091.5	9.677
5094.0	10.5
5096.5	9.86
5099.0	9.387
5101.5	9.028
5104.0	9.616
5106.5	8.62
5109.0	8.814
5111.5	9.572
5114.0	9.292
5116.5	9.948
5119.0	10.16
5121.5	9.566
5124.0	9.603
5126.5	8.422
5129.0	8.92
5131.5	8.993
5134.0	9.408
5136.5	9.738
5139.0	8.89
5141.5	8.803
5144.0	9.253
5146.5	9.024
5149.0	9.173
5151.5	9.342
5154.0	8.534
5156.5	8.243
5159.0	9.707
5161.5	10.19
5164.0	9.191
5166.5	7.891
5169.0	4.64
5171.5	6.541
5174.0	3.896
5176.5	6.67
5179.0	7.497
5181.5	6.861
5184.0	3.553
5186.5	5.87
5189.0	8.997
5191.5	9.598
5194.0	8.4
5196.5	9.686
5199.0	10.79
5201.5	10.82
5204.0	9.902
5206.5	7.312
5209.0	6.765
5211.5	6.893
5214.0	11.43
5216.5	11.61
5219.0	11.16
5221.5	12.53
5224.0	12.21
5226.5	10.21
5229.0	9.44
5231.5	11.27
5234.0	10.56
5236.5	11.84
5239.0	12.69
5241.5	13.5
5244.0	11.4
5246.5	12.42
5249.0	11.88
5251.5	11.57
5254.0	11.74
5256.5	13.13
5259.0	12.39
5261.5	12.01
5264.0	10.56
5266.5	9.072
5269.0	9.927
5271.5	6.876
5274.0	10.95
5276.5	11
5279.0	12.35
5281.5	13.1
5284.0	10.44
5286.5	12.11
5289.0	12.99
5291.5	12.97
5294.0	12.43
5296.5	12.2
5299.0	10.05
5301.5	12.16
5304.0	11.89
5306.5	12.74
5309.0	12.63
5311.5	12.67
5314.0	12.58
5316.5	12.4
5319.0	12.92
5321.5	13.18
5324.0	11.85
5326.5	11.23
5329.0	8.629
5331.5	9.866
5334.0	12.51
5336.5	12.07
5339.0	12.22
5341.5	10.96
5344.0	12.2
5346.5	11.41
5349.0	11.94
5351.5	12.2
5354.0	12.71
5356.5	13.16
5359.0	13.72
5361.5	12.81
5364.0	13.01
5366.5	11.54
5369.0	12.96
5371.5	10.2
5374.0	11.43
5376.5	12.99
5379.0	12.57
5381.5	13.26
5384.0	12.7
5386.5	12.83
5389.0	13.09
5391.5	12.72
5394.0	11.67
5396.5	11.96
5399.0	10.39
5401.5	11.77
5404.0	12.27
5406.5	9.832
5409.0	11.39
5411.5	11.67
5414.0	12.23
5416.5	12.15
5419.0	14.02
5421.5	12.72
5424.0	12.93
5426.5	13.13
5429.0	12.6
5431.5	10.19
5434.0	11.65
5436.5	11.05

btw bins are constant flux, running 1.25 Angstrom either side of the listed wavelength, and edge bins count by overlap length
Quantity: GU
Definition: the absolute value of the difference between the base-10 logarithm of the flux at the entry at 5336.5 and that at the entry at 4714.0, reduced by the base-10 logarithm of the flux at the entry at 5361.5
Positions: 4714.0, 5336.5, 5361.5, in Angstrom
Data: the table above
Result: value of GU -1.09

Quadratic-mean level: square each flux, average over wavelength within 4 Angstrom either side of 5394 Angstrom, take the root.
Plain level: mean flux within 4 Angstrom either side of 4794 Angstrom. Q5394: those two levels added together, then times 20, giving 465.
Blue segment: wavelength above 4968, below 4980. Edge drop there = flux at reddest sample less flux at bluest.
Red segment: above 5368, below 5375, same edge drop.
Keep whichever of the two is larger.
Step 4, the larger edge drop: -0.4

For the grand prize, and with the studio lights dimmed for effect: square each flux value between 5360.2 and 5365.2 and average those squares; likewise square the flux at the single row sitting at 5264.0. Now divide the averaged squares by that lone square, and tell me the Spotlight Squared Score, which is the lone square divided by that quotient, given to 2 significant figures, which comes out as 75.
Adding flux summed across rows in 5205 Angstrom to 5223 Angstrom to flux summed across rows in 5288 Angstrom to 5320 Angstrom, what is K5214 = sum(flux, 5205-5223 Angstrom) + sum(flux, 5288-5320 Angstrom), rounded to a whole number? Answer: 228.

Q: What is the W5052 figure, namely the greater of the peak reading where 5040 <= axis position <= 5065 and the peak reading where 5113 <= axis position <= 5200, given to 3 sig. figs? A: 11.1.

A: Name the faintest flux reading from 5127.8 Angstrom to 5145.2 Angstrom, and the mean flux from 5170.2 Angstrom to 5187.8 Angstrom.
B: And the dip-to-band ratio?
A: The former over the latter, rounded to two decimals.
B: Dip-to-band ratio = 1.51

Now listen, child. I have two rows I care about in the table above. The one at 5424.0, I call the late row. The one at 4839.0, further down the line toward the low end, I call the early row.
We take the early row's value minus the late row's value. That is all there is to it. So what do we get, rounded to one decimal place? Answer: -1.2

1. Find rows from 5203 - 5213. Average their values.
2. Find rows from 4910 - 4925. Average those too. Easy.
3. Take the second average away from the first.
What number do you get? -3.0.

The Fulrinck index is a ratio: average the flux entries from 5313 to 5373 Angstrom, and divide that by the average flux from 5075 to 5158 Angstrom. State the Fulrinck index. 1.29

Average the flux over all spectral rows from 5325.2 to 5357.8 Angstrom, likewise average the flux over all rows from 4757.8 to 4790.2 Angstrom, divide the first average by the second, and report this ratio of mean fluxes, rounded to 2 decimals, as 1.07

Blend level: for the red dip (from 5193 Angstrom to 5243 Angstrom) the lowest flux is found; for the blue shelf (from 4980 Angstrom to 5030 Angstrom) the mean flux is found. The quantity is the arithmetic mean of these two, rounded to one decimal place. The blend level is 8.5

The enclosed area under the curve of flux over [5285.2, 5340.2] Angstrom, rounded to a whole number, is 661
